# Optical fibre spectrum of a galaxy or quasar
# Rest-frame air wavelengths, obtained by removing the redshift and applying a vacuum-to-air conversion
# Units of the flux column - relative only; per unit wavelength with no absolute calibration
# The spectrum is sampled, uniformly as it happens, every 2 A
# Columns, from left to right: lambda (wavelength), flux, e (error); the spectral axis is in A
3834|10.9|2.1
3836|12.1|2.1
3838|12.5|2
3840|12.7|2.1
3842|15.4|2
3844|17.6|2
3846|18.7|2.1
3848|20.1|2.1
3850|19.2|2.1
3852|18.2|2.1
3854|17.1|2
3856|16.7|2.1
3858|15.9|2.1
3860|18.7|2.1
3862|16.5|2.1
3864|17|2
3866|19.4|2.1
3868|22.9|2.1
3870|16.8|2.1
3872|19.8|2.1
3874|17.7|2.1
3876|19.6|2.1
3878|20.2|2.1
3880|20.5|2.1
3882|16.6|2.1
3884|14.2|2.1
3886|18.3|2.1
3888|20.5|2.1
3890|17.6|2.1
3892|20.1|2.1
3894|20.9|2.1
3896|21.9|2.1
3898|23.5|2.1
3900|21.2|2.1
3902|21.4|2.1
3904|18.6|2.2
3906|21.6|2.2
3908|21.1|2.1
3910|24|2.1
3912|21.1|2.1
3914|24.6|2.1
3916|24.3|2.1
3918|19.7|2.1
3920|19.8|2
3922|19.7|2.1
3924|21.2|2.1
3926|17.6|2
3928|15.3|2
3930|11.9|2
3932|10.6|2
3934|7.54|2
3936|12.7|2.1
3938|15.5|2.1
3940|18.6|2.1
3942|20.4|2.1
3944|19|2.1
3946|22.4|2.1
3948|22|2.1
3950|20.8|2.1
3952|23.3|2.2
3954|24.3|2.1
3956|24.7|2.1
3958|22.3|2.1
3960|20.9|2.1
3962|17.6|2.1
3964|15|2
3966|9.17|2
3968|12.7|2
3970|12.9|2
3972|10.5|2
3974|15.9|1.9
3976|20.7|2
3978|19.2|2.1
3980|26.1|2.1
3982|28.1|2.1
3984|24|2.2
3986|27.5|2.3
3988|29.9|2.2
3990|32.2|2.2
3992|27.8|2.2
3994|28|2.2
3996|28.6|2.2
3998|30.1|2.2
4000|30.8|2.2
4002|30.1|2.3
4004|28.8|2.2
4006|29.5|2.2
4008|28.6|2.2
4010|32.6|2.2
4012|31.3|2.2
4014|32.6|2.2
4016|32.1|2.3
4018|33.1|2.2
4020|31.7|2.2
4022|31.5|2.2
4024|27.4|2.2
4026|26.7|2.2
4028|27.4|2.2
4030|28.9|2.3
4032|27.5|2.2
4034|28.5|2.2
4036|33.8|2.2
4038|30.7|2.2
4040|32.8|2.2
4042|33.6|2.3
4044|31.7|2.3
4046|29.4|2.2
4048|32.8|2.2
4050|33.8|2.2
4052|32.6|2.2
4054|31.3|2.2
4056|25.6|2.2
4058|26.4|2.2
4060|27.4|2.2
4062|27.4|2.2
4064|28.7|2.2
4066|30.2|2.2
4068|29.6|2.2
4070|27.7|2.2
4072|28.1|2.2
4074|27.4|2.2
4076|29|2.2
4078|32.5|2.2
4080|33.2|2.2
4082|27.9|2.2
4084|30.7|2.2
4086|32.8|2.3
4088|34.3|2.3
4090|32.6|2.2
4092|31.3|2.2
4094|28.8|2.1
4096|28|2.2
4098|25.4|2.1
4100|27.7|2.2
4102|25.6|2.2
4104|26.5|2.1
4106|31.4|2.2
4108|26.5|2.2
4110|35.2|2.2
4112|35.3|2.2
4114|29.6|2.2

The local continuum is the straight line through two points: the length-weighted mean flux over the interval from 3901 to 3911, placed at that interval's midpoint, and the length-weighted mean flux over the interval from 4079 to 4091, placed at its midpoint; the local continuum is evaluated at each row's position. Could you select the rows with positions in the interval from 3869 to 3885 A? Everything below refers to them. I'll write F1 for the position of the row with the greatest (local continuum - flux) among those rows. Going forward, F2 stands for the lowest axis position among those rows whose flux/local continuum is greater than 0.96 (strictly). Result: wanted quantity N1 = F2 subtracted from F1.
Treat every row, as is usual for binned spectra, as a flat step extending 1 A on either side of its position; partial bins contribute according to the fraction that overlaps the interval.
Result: 12 A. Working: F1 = 3884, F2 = 3872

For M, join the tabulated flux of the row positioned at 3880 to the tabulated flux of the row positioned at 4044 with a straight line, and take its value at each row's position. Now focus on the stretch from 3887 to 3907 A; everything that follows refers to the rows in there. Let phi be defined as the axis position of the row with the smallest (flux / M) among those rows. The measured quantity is 3890 A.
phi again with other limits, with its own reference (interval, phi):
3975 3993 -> 3978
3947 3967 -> 3966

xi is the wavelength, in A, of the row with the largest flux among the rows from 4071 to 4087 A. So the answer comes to 4080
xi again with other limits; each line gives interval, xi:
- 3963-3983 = 3982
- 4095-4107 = 4106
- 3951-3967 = 3956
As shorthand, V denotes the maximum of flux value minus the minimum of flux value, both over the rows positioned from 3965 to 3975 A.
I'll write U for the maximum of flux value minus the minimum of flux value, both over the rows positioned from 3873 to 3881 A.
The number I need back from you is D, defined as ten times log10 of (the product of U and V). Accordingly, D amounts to 12.8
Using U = 2.8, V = 6.7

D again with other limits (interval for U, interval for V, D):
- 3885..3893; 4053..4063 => 12.2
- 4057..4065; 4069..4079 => 10.7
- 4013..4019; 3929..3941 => 10.4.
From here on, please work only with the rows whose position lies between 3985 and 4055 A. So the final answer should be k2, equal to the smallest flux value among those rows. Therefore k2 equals 26.7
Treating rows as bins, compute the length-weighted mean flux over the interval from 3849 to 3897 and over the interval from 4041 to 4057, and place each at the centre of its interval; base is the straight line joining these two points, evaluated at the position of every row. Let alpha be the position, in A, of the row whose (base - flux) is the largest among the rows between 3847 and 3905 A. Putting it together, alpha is 3884 A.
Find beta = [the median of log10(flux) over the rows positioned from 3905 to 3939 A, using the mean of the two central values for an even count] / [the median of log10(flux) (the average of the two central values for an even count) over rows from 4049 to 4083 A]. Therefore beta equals 0.89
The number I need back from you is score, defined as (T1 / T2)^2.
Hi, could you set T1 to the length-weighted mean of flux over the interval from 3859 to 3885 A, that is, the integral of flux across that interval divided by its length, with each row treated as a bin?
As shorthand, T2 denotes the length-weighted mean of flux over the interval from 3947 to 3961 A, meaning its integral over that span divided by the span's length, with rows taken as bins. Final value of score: 0.7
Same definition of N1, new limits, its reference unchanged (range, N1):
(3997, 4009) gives 10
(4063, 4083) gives 8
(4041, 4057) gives 14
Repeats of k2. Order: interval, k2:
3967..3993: 10.5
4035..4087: 25.6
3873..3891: 14.2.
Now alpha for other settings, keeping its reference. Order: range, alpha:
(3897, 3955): 3934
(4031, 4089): 4056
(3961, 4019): 3966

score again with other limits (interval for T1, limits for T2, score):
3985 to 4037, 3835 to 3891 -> 2.9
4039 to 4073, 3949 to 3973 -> 2.8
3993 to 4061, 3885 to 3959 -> 2.3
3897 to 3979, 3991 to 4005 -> 0.4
